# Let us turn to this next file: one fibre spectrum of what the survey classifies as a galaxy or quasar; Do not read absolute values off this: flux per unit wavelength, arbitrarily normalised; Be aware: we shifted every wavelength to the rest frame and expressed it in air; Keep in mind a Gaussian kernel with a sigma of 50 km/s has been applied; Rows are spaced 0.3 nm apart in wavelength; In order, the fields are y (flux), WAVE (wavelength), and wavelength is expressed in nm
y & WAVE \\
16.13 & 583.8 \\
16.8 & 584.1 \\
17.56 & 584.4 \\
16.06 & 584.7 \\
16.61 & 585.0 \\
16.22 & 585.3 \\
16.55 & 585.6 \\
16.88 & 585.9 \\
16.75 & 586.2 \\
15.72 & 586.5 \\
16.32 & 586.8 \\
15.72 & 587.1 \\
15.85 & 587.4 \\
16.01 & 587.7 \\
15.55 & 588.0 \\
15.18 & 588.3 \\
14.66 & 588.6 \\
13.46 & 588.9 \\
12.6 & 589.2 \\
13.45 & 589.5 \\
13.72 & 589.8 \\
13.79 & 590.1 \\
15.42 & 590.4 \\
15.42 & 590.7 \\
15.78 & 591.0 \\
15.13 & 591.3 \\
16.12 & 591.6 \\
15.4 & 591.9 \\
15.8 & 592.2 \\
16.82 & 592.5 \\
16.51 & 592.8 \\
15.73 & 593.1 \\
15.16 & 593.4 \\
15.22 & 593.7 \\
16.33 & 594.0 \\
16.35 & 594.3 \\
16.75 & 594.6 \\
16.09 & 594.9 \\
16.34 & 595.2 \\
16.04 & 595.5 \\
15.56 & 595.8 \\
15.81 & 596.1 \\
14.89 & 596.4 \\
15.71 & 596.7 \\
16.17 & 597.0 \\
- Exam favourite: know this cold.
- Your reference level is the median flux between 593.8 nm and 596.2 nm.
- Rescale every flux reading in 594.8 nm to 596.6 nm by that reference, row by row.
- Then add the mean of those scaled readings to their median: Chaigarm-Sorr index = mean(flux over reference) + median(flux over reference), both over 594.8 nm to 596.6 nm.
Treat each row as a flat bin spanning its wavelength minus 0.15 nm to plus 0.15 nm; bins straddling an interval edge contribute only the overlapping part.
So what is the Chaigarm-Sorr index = 1.96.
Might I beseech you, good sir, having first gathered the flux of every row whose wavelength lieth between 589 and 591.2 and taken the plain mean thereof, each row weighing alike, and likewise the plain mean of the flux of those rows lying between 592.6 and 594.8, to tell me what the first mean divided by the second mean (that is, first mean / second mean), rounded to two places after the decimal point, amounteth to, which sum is 0.89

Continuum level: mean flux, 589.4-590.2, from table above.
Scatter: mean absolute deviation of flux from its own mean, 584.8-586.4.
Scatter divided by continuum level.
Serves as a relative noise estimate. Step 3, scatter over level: 0.013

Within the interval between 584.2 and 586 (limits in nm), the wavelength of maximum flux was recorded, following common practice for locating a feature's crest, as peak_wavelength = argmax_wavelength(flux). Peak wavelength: 584.4 nm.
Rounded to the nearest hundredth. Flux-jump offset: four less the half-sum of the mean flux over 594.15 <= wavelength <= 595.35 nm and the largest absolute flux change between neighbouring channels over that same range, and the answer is -4.52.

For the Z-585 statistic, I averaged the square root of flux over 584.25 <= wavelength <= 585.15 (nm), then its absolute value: 4.09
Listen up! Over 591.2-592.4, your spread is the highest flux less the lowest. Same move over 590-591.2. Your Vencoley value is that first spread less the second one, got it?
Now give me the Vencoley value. -1.0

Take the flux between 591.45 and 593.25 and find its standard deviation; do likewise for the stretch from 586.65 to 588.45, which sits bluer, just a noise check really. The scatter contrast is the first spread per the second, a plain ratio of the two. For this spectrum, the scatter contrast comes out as 1.35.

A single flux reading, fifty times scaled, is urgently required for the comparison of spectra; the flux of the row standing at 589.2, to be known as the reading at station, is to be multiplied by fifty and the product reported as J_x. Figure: 630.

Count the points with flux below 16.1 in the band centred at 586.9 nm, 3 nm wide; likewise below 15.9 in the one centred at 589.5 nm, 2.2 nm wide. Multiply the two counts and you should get 42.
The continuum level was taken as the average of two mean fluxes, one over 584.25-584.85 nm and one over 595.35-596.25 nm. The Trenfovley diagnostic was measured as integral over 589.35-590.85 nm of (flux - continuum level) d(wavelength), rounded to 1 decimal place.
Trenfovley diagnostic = -2.9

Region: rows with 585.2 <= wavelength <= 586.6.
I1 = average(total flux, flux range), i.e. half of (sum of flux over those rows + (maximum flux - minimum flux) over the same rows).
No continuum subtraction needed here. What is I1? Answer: 41.6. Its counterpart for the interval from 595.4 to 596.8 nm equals 39.6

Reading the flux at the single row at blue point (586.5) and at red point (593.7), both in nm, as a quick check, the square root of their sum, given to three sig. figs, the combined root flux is 5.56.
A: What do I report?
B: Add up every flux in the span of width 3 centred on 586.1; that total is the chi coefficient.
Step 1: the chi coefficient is 163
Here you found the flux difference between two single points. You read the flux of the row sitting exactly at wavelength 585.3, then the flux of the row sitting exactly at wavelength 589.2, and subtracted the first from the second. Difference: -4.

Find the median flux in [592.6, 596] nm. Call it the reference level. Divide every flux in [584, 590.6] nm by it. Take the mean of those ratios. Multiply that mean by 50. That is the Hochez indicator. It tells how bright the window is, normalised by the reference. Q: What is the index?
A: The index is 48.1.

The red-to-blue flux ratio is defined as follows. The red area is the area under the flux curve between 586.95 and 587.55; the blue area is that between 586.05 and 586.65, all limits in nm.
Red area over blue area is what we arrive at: 0.97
